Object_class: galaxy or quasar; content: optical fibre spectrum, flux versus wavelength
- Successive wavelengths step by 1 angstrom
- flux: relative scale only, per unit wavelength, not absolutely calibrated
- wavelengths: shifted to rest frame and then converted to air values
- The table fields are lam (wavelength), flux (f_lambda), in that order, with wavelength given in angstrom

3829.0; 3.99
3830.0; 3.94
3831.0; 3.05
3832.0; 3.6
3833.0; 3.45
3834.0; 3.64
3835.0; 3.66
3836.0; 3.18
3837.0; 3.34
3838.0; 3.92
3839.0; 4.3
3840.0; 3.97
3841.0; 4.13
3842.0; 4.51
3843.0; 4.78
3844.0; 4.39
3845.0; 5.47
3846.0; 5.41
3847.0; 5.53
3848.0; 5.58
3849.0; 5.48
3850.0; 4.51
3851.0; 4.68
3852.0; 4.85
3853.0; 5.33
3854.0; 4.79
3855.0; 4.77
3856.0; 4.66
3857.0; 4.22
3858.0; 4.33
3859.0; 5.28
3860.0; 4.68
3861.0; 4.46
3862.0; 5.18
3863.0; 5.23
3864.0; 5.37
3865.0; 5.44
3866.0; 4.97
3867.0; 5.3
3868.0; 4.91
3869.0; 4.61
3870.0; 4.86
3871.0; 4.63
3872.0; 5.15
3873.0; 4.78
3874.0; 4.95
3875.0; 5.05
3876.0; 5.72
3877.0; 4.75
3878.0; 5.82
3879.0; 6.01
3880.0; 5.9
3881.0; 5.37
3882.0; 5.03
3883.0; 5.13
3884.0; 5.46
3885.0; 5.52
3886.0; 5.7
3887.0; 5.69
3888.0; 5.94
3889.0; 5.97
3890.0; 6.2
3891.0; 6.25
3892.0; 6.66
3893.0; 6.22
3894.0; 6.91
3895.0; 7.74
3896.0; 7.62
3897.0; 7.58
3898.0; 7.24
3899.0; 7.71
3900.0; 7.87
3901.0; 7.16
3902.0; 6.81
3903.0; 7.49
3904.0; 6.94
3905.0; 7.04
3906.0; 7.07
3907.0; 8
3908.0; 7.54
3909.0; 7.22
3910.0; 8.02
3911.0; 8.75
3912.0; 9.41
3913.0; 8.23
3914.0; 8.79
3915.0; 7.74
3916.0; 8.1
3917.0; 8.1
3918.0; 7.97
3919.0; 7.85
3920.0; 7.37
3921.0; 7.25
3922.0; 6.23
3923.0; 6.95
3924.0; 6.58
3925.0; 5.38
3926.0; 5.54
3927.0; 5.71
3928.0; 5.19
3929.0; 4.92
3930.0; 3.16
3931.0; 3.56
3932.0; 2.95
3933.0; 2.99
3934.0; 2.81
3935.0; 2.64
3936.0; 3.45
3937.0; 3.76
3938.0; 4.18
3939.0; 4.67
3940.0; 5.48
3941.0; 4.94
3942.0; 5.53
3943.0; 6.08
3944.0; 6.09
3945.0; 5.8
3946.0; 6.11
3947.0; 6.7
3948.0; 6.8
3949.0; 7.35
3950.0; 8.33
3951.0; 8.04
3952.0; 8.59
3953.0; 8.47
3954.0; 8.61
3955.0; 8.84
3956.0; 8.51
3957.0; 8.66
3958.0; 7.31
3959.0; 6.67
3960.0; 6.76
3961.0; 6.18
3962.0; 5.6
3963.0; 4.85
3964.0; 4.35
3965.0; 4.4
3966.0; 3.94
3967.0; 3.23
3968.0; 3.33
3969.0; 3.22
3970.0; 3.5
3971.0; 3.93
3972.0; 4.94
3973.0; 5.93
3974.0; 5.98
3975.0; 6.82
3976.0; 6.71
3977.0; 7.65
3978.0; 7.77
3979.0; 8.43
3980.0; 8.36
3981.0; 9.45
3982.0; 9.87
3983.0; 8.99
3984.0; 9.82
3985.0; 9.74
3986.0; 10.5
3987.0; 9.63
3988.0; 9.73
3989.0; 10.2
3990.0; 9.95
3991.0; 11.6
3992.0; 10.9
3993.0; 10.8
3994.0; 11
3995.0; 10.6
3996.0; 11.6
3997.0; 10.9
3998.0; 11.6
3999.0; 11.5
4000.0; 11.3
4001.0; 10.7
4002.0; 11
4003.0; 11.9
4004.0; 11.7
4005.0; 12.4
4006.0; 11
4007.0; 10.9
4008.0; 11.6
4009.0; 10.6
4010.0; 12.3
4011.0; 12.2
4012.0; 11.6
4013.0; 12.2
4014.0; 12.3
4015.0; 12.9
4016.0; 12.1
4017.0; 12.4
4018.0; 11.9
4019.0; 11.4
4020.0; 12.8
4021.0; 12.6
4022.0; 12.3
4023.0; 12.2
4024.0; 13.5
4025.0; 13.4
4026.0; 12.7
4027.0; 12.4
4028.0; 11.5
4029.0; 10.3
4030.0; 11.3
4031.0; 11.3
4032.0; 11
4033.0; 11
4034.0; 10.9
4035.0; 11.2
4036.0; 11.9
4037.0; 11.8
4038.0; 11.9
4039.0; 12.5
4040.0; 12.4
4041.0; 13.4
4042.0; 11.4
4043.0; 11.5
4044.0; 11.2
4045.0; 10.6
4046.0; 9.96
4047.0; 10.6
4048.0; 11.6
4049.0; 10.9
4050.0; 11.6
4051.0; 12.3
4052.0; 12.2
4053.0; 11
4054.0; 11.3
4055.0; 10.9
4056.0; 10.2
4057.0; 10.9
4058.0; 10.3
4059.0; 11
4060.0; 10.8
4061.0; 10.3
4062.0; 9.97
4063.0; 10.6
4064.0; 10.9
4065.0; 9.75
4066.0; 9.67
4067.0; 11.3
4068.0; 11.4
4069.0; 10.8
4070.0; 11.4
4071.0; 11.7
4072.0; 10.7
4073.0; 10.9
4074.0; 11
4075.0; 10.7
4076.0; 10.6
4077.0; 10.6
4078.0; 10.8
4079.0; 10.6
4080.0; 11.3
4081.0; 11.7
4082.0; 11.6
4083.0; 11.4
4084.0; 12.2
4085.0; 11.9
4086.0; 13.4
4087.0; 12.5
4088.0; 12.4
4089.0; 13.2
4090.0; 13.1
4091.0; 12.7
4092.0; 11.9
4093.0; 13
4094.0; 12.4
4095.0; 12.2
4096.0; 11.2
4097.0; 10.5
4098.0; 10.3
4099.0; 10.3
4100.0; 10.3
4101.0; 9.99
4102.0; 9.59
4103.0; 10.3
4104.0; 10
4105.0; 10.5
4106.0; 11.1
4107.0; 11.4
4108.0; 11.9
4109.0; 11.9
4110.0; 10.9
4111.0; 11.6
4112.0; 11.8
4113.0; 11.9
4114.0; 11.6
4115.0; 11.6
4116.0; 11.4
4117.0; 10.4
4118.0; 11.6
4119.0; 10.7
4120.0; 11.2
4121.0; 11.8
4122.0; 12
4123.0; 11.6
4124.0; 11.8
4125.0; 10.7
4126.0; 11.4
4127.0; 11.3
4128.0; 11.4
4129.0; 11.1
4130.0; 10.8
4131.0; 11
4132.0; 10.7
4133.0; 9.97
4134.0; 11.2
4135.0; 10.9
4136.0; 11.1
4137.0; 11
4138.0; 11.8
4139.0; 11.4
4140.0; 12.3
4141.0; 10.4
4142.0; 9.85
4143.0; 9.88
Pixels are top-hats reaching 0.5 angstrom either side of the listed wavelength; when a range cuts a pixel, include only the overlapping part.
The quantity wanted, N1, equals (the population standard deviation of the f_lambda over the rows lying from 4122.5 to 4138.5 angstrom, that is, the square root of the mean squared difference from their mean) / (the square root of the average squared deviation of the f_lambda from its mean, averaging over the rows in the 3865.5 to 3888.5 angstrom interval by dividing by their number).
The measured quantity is 1.03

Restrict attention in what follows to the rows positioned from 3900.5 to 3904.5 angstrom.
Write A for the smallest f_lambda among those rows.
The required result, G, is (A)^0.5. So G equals 2.6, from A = 6.81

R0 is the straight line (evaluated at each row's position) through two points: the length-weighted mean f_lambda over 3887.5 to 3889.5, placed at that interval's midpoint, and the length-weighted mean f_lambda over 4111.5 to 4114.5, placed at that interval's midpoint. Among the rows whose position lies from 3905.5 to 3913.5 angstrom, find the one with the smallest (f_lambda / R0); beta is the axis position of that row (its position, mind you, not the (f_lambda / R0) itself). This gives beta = 3906.0 angstrom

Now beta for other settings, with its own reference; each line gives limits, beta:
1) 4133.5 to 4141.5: 4141.0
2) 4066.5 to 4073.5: 4072.0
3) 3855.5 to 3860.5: 3857.0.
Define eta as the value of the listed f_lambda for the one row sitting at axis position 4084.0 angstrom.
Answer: 12.2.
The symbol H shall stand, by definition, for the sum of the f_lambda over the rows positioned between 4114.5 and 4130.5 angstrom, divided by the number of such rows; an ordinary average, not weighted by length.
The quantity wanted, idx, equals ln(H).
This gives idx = 2.42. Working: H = 11.3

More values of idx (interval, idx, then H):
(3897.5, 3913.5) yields 2.04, 7.7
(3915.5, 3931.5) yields 1.83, 6.2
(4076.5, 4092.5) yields 2.48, 12.0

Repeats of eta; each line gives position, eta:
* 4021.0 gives 12.6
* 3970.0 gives 3.5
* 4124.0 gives 11.8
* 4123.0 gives 11.6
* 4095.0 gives 12.2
